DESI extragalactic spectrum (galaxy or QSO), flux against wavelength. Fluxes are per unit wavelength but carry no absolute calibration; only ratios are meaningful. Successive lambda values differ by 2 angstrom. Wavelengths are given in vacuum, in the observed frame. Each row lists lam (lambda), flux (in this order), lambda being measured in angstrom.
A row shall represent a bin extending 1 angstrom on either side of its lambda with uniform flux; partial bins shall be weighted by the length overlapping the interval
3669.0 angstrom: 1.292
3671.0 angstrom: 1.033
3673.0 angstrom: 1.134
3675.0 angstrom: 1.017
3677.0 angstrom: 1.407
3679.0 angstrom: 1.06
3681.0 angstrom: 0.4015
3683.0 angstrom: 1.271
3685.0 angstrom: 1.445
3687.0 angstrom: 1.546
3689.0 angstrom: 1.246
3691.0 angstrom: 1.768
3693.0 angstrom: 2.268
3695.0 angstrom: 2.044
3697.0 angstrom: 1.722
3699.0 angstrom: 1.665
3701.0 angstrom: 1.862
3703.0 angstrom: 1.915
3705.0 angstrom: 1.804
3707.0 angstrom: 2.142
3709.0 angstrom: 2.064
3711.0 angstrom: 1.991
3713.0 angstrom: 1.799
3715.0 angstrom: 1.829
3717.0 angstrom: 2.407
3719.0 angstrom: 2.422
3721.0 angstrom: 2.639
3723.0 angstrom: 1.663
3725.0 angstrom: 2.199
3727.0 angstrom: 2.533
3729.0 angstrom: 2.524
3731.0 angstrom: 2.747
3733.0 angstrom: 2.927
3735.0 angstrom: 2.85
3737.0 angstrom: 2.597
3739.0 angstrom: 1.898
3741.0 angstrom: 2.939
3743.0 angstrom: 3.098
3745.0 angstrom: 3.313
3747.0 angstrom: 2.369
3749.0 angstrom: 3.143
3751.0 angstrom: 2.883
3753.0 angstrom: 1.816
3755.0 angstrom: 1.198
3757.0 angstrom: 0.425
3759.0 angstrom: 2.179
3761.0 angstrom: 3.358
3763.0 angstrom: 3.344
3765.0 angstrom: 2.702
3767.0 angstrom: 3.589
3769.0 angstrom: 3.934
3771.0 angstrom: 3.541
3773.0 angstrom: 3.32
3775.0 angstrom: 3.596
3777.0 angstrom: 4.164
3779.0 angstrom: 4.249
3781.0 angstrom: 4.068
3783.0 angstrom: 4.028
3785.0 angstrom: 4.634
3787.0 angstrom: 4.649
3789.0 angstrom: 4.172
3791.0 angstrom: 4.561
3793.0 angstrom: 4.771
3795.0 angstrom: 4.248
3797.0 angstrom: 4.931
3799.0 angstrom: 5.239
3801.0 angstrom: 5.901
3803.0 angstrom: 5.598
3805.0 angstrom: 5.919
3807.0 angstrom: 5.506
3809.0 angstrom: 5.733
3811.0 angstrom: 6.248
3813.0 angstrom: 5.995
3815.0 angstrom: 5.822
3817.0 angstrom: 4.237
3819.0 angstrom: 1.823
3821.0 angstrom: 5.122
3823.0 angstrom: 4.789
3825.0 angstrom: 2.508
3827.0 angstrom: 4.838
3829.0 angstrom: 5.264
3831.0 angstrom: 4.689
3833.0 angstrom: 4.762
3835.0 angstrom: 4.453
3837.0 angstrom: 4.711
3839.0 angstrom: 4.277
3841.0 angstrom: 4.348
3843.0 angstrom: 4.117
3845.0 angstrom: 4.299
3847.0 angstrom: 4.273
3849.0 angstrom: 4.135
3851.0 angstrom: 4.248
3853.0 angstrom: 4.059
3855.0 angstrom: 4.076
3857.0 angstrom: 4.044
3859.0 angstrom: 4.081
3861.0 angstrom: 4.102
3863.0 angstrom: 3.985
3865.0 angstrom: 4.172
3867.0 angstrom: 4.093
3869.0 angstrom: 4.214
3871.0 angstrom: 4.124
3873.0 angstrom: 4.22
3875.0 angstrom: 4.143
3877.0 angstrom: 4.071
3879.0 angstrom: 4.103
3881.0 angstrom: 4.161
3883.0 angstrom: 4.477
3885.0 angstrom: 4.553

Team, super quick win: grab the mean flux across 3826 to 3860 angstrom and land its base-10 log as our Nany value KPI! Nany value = 0.64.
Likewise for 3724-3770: 0.42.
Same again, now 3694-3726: 0.30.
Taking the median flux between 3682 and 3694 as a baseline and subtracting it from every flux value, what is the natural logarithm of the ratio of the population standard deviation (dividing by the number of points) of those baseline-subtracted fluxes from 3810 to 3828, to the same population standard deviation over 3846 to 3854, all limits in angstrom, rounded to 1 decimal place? 2.8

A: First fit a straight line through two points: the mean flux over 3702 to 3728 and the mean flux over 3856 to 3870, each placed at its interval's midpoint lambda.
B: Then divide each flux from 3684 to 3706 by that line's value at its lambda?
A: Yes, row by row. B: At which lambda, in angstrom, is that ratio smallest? 3689.0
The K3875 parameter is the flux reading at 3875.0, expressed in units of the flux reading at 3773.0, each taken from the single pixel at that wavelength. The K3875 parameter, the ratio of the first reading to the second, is 1.2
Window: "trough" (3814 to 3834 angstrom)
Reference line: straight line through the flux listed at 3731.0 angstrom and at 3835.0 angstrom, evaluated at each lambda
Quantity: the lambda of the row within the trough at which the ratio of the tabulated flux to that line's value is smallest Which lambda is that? 3819.0 angstrom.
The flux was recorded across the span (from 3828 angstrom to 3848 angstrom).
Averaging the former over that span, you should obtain 4.52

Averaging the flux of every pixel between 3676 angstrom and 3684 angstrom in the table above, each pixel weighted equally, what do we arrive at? 1.0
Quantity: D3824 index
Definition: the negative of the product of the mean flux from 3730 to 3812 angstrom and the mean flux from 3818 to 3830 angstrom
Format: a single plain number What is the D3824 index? -15.1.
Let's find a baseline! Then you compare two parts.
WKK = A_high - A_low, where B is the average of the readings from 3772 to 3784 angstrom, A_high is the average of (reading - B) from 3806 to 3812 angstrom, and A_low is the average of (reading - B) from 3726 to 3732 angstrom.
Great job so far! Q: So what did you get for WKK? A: 3.2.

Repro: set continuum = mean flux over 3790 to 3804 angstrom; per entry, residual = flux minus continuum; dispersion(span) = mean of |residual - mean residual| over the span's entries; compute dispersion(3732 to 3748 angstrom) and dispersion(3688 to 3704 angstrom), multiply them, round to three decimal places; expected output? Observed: 0.073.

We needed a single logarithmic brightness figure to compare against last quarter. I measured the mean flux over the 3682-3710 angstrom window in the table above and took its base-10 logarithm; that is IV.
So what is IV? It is 0.25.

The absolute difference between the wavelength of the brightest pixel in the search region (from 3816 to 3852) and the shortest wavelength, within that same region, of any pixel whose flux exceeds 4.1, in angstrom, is 12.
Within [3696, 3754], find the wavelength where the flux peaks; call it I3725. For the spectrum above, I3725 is 3745.0 angstrom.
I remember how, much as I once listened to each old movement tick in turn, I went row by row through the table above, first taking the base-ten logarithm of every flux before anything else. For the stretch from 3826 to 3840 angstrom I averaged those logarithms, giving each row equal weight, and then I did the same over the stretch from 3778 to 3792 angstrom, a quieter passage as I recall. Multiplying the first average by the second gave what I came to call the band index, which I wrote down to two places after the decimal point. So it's 0.43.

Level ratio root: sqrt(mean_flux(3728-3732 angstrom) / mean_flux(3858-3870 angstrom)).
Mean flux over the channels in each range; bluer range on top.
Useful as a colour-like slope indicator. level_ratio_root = 0.80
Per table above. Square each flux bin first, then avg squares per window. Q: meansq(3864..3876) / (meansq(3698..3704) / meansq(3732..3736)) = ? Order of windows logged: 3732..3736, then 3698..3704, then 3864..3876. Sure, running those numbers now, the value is 44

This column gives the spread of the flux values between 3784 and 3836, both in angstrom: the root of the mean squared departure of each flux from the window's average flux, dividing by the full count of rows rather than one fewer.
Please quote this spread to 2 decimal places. 0.98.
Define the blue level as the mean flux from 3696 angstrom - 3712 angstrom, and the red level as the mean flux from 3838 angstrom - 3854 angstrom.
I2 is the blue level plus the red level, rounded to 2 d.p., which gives 6.12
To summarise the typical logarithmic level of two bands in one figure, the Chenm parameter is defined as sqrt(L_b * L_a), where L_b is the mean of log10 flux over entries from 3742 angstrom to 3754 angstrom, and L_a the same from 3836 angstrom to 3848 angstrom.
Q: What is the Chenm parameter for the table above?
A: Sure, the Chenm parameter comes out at 0.53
